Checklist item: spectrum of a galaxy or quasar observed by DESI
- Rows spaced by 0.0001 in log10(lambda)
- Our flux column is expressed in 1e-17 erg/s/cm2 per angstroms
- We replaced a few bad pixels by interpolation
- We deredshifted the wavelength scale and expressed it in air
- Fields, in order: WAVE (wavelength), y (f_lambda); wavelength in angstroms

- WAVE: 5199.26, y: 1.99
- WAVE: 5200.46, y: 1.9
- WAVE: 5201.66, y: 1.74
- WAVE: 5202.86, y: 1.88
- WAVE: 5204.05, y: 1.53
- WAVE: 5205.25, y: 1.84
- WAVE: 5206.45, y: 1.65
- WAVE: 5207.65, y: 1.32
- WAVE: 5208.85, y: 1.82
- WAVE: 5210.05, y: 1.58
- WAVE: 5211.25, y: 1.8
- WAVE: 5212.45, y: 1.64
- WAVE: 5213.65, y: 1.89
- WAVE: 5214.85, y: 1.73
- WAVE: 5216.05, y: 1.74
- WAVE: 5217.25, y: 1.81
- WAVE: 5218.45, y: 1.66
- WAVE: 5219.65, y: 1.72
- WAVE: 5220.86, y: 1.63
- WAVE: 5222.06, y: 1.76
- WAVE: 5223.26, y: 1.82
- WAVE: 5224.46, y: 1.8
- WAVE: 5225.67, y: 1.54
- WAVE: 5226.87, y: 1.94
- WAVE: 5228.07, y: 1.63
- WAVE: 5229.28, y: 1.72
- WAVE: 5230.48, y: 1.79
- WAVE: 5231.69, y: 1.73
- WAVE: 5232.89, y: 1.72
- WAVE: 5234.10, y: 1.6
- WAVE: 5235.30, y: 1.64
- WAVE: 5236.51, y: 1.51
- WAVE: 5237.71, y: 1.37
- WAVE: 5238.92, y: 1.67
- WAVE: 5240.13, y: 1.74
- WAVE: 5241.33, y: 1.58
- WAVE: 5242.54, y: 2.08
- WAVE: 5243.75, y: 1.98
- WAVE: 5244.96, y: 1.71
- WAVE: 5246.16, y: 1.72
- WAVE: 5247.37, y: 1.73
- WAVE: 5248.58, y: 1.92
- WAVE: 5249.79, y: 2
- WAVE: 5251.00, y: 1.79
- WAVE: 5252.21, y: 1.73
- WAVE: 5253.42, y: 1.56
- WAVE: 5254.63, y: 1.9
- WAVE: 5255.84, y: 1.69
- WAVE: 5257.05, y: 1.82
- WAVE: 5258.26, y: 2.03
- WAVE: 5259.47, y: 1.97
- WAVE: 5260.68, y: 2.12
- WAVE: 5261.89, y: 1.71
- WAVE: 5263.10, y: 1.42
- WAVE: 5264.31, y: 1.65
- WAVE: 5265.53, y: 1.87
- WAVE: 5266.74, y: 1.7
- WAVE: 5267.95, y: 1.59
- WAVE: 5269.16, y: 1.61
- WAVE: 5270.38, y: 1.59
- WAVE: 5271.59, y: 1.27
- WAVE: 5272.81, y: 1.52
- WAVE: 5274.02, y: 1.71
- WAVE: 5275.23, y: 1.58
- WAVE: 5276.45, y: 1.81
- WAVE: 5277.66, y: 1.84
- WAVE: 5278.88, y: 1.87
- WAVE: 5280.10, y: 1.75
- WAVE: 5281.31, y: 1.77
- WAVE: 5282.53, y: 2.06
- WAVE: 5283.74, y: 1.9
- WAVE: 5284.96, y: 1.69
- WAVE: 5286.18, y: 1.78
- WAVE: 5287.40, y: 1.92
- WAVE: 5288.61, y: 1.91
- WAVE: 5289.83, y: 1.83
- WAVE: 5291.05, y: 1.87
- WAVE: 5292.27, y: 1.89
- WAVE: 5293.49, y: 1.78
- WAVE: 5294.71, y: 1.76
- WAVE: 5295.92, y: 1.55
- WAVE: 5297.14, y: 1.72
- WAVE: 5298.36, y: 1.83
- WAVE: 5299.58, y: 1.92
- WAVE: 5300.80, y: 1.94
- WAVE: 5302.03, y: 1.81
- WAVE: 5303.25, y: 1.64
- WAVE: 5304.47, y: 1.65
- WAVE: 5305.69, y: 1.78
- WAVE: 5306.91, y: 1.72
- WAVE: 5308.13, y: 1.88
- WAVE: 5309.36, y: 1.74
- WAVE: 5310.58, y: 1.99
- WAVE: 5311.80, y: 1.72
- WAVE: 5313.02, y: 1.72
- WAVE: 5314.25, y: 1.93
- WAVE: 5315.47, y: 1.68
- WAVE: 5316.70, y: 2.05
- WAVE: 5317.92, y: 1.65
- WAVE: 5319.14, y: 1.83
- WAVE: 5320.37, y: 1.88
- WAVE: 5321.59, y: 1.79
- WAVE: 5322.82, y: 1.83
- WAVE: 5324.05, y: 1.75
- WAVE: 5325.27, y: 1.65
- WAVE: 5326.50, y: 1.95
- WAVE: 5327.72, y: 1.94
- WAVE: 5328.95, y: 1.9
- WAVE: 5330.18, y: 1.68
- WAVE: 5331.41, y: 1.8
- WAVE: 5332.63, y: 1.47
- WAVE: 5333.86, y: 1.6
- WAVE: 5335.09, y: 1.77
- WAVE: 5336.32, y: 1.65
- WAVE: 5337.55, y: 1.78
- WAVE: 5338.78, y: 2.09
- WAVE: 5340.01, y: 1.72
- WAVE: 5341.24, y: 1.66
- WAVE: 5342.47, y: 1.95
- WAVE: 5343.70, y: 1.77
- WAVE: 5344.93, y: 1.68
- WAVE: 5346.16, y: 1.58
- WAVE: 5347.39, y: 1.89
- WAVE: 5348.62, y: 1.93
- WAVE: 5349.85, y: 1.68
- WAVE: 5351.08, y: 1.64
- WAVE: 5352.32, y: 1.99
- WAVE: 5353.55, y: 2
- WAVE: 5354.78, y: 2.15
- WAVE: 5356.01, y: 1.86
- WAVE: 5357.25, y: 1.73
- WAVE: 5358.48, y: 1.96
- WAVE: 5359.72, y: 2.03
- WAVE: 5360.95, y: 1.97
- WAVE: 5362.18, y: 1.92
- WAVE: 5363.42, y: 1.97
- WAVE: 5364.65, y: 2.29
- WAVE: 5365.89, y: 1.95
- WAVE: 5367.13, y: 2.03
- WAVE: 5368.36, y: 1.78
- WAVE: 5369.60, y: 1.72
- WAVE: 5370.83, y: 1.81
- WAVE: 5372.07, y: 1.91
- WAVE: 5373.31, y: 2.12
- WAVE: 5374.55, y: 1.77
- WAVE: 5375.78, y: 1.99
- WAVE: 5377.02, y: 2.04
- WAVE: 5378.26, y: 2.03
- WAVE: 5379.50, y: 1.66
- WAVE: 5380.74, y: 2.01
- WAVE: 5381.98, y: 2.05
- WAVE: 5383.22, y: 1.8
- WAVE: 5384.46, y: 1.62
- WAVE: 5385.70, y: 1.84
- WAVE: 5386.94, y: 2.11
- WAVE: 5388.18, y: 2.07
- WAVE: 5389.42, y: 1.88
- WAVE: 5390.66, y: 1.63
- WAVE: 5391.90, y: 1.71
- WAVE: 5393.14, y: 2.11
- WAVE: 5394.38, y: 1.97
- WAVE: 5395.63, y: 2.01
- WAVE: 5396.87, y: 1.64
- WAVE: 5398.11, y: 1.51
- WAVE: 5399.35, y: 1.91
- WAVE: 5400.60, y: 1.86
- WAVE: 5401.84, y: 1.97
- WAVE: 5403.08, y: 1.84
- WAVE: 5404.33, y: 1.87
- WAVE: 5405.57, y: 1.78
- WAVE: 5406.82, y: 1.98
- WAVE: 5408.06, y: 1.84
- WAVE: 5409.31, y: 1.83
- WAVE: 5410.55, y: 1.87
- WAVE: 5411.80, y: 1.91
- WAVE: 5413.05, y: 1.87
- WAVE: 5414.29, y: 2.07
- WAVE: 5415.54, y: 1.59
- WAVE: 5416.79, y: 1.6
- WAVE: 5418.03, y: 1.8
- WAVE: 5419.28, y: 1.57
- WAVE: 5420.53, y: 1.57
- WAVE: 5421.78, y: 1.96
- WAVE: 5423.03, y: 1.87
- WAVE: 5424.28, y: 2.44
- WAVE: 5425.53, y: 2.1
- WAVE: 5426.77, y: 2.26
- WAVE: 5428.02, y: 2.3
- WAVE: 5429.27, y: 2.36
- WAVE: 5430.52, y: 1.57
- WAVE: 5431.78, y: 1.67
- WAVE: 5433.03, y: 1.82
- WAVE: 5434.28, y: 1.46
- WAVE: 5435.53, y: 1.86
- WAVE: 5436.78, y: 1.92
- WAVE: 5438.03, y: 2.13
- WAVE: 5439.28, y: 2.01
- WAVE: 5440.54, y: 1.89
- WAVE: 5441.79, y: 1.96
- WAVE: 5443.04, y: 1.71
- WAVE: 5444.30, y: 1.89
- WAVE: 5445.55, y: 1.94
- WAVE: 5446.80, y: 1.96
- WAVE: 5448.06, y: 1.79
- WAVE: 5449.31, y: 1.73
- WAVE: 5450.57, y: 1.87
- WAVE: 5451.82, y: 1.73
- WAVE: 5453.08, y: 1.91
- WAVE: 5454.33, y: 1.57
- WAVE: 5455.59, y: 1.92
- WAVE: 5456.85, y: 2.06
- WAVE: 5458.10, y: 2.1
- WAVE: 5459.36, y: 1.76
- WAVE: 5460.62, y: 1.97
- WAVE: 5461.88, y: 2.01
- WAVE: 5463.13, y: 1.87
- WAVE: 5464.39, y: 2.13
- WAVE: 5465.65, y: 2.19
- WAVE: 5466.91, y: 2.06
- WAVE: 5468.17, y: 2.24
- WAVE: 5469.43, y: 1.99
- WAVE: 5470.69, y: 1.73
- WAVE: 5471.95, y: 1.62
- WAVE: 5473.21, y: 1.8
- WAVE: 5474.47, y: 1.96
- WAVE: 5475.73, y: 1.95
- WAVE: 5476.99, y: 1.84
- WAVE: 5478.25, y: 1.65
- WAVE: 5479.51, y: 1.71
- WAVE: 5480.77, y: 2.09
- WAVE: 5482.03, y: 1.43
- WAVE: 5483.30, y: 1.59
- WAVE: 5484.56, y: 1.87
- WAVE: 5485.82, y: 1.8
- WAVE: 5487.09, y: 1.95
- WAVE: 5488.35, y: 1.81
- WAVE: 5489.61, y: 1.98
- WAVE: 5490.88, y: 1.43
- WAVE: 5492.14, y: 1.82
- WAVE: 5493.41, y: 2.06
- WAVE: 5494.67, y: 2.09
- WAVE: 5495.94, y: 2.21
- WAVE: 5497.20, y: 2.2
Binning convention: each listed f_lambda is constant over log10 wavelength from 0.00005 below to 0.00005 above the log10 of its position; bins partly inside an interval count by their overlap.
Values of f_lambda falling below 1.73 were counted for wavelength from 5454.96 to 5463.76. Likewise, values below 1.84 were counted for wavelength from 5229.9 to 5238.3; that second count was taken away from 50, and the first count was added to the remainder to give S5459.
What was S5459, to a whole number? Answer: 43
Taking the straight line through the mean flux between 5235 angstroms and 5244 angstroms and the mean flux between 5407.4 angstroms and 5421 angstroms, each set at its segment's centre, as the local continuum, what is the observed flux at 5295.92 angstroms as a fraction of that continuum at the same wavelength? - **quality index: 0.90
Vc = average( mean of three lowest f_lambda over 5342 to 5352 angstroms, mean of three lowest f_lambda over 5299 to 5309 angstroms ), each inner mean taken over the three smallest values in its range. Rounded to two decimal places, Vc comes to 1.65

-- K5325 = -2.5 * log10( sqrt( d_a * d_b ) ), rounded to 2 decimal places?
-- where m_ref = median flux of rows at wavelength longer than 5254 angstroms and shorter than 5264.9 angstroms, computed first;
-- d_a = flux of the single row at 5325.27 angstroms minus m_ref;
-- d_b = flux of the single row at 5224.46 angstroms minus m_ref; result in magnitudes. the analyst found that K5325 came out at 3.09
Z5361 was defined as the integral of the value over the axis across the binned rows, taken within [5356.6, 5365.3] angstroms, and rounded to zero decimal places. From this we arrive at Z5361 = 17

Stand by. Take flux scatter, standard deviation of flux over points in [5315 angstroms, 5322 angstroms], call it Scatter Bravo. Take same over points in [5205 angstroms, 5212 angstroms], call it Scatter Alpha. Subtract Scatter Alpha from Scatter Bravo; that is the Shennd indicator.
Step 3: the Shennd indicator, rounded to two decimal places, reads -0.05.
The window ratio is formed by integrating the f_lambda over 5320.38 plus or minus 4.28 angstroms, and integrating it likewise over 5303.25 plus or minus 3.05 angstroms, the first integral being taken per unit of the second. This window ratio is 1.5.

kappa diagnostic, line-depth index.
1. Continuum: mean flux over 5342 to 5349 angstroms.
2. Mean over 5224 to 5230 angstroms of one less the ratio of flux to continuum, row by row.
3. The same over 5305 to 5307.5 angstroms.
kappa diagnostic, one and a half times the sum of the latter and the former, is 0.10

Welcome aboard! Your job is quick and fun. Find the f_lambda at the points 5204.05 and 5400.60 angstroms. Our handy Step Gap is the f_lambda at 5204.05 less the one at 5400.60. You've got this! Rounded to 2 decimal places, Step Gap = -0.33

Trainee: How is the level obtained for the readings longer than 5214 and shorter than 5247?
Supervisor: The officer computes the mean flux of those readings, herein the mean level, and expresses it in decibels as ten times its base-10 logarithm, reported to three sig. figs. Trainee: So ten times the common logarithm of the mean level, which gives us 2.35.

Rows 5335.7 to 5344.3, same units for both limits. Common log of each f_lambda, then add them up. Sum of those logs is 1.78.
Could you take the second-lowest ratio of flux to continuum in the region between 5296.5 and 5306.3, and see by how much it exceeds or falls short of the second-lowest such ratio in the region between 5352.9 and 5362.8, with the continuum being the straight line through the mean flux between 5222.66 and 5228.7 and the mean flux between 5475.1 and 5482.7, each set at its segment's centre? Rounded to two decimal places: -0.12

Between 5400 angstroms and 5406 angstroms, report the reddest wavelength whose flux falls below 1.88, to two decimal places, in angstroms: 5405.57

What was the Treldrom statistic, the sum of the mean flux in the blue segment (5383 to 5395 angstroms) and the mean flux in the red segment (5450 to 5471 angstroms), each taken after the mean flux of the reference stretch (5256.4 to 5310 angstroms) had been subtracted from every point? 0.29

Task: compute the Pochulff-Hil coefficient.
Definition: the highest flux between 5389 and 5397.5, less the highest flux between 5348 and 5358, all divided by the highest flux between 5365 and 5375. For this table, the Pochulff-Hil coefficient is -0.02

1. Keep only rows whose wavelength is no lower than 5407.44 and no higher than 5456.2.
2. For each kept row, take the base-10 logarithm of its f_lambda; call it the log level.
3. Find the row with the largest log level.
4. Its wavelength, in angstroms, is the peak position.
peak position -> 5424.28 angstroms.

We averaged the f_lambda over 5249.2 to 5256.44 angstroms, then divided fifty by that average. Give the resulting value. 28.1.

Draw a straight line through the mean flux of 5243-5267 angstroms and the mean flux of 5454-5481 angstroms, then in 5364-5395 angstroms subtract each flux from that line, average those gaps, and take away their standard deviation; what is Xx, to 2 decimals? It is -0.22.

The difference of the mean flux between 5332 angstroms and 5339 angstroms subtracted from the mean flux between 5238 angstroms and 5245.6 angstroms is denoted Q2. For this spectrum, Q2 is 0.07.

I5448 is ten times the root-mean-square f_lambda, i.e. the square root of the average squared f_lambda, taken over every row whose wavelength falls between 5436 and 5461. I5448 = 19.0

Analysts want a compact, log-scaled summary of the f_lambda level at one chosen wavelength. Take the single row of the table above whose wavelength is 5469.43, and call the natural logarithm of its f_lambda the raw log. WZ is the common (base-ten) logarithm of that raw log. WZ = -0.162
